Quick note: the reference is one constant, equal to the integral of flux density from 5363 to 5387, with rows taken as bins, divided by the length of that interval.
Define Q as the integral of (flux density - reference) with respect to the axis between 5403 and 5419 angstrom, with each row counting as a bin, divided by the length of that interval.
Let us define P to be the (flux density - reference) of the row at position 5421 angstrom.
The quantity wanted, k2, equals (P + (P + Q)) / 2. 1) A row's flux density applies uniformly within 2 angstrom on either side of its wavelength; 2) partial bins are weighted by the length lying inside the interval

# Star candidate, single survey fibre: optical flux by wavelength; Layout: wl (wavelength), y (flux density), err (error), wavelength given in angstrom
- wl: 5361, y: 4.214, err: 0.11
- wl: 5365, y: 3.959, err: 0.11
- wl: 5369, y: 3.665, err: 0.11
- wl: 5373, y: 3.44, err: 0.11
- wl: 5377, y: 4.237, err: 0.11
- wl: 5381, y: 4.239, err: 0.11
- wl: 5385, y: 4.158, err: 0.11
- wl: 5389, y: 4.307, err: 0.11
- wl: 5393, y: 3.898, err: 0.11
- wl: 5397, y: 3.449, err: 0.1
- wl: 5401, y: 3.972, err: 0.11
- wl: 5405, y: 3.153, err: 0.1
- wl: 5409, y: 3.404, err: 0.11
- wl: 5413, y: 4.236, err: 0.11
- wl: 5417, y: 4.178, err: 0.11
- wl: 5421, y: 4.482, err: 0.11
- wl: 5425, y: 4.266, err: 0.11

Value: 0.43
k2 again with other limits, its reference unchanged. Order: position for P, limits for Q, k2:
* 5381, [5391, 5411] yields 0.10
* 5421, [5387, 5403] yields 0.51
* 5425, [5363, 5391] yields 0.34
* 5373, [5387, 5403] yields -0.53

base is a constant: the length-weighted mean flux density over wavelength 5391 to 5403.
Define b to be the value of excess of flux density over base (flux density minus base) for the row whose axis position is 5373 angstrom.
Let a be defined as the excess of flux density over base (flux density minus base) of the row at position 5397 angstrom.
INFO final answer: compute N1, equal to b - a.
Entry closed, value 0.0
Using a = -0.324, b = -0.3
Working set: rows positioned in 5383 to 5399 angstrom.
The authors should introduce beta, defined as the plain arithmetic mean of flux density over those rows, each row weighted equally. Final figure 3.95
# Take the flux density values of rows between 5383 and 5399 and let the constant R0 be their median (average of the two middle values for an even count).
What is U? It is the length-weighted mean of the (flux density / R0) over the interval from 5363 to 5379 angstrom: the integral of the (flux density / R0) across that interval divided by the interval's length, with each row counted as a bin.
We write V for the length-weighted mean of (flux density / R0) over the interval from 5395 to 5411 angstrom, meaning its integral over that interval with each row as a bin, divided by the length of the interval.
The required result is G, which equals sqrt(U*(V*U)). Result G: 0.88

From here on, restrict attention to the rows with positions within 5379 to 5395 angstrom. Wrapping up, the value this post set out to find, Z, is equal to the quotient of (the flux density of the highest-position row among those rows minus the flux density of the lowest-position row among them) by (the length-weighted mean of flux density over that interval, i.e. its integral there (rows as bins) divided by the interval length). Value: -0.08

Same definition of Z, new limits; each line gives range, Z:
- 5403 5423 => 0.34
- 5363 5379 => 0.07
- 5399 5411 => -0.16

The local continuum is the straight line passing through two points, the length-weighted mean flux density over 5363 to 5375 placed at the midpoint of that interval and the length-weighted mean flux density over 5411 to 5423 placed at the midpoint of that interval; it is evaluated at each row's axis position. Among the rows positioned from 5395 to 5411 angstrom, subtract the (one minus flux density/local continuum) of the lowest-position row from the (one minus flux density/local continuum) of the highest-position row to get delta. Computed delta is 0.04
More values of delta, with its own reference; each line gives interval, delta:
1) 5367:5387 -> -0.07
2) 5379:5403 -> 0.13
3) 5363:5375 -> 0.17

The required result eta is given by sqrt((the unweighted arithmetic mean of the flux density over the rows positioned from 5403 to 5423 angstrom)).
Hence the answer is 1.97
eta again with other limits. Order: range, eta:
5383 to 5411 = 1.94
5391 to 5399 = 1.92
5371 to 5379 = 1.96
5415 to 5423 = 2.08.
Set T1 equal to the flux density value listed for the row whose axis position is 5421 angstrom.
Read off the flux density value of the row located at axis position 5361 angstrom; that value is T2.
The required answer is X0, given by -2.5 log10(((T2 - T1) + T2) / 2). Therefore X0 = -0.74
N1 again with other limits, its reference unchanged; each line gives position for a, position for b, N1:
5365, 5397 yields -0.5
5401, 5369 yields -0.3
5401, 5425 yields 0.3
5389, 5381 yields -0.1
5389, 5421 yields 0.2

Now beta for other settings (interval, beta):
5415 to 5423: 4.33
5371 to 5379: 3.84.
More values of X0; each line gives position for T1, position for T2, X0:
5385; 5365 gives -0.69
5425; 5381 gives -0.81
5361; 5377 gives -0.82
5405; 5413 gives -1.06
